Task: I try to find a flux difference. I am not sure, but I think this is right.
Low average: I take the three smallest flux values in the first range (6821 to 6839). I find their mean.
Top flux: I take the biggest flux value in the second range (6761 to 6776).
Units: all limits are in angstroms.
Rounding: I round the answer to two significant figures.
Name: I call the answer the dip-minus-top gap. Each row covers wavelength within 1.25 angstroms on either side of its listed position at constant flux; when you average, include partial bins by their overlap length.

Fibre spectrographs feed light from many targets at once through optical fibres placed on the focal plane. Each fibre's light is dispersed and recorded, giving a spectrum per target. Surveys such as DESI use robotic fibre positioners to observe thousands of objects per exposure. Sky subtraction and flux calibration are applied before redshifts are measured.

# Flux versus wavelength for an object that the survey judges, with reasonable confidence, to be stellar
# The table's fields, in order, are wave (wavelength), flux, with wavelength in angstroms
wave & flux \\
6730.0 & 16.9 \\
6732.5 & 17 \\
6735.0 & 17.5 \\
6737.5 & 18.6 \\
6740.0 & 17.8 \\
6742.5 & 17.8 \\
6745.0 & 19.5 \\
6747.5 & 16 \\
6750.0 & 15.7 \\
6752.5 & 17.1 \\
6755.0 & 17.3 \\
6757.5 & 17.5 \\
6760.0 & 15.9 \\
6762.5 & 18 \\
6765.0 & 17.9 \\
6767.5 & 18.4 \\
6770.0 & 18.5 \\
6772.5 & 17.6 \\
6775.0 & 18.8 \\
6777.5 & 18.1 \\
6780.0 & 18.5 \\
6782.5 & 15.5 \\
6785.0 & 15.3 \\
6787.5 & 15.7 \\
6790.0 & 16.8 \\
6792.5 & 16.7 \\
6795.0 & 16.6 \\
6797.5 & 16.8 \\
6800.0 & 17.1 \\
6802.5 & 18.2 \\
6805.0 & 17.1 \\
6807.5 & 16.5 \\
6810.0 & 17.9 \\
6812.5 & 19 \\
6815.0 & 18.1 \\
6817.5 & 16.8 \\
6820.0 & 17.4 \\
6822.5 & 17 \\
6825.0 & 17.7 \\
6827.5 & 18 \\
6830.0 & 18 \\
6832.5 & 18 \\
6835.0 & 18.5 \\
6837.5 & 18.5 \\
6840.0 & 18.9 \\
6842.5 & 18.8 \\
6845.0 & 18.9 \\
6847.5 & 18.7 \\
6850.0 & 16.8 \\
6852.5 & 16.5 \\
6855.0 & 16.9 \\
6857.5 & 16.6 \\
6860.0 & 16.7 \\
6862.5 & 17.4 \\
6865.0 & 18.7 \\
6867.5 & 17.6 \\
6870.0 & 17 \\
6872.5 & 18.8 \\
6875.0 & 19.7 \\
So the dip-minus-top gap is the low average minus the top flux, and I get -1.2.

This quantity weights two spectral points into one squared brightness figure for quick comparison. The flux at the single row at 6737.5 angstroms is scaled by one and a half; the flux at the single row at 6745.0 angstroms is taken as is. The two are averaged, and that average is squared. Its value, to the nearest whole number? 562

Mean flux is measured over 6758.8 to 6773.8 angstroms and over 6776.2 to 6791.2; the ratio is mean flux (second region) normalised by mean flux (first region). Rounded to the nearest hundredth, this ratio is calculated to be 0.94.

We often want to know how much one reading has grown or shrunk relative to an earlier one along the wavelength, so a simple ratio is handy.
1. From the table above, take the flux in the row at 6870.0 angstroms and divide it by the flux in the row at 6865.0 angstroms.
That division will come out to 0.91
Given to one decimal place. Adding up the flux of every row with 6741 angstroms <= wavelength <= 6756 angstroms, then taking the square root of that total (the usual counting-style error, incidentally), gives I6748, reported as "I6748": 10.2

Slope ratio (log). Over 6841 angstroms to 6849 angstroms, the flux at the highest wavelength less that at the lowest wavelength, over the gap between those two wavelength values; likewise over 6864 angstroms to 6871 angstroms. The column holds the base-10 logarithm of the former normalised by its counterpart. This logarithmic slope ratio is -1.23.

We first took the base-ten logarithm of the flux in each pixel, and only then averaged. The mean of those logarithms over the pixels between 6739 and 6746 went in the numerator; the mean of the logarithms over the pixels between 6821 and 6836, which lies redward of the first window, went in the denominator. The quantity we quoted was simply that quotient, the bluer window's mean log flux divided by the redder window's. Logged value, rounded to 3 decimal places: 1.009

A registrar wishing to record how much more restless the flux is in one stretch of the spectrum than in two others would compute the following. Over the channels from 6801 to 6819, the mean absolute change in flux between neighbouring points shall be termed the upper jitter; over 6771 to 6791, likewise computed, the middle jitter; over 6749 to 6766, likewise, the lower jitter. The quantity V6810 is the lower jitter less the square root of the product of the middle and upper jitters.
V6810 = -0.1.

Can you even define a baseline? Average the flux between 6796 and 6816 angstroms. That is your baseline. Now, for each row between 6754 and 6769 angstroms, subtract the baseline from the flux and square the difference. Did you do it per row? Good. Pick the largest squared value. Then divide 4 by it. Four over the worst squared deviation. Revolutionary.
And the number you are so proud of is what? 1.4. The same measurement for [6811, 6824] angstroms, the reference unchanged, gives 2.0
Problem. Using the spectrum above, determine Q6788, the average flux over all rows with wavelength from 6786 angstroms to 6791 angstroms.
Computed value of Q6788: 16.2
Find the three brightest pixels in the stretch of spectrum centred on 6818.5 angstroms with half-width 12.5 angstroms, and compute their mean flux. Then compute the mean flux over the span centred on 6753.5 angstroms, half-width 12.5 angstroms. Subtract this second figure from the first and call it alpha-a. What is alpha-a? 1.1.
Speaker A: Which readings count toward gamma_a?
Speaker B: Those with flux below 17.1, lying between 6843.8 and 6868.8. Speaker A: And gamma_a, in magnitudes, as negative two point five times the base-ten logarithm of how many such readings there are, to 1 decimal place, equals -1.7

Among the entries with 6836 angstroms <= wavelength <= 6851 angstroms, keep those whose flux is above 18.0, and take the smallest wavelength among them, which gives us 6837.5 angstroms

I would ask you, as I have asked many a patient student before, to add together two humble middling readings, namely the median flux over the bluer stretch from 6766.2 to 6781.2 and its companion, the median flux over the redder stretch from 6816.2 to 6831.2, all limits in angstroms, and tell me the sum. 36.0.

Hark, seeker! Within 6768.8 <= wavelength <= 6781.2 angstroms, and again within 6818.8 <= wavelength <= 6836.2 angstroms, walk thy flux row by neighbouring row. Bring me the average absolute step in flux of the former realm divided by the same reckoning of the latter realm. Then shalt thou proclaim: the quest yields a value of 2.5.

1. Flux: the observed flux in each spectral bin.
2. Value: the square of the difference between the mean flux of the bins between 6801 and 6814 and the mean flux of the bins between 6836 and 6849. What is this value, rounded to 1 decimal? 1.0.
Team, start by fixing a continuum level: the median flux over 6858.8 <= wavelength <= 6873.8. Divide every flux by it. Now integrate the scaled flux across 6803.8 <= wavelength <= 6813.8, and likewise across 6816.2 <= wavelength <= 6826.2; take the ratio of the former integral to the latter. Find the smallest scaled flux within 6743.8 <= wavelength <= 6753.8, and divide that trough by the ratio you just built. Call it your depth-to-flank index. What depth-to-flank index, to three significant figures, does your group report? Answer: 0.877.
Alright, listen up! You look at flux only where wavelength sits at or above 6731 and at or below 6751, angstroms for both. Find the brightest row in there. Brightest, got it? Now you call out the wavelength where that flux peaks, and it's 6745.0 angstroms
